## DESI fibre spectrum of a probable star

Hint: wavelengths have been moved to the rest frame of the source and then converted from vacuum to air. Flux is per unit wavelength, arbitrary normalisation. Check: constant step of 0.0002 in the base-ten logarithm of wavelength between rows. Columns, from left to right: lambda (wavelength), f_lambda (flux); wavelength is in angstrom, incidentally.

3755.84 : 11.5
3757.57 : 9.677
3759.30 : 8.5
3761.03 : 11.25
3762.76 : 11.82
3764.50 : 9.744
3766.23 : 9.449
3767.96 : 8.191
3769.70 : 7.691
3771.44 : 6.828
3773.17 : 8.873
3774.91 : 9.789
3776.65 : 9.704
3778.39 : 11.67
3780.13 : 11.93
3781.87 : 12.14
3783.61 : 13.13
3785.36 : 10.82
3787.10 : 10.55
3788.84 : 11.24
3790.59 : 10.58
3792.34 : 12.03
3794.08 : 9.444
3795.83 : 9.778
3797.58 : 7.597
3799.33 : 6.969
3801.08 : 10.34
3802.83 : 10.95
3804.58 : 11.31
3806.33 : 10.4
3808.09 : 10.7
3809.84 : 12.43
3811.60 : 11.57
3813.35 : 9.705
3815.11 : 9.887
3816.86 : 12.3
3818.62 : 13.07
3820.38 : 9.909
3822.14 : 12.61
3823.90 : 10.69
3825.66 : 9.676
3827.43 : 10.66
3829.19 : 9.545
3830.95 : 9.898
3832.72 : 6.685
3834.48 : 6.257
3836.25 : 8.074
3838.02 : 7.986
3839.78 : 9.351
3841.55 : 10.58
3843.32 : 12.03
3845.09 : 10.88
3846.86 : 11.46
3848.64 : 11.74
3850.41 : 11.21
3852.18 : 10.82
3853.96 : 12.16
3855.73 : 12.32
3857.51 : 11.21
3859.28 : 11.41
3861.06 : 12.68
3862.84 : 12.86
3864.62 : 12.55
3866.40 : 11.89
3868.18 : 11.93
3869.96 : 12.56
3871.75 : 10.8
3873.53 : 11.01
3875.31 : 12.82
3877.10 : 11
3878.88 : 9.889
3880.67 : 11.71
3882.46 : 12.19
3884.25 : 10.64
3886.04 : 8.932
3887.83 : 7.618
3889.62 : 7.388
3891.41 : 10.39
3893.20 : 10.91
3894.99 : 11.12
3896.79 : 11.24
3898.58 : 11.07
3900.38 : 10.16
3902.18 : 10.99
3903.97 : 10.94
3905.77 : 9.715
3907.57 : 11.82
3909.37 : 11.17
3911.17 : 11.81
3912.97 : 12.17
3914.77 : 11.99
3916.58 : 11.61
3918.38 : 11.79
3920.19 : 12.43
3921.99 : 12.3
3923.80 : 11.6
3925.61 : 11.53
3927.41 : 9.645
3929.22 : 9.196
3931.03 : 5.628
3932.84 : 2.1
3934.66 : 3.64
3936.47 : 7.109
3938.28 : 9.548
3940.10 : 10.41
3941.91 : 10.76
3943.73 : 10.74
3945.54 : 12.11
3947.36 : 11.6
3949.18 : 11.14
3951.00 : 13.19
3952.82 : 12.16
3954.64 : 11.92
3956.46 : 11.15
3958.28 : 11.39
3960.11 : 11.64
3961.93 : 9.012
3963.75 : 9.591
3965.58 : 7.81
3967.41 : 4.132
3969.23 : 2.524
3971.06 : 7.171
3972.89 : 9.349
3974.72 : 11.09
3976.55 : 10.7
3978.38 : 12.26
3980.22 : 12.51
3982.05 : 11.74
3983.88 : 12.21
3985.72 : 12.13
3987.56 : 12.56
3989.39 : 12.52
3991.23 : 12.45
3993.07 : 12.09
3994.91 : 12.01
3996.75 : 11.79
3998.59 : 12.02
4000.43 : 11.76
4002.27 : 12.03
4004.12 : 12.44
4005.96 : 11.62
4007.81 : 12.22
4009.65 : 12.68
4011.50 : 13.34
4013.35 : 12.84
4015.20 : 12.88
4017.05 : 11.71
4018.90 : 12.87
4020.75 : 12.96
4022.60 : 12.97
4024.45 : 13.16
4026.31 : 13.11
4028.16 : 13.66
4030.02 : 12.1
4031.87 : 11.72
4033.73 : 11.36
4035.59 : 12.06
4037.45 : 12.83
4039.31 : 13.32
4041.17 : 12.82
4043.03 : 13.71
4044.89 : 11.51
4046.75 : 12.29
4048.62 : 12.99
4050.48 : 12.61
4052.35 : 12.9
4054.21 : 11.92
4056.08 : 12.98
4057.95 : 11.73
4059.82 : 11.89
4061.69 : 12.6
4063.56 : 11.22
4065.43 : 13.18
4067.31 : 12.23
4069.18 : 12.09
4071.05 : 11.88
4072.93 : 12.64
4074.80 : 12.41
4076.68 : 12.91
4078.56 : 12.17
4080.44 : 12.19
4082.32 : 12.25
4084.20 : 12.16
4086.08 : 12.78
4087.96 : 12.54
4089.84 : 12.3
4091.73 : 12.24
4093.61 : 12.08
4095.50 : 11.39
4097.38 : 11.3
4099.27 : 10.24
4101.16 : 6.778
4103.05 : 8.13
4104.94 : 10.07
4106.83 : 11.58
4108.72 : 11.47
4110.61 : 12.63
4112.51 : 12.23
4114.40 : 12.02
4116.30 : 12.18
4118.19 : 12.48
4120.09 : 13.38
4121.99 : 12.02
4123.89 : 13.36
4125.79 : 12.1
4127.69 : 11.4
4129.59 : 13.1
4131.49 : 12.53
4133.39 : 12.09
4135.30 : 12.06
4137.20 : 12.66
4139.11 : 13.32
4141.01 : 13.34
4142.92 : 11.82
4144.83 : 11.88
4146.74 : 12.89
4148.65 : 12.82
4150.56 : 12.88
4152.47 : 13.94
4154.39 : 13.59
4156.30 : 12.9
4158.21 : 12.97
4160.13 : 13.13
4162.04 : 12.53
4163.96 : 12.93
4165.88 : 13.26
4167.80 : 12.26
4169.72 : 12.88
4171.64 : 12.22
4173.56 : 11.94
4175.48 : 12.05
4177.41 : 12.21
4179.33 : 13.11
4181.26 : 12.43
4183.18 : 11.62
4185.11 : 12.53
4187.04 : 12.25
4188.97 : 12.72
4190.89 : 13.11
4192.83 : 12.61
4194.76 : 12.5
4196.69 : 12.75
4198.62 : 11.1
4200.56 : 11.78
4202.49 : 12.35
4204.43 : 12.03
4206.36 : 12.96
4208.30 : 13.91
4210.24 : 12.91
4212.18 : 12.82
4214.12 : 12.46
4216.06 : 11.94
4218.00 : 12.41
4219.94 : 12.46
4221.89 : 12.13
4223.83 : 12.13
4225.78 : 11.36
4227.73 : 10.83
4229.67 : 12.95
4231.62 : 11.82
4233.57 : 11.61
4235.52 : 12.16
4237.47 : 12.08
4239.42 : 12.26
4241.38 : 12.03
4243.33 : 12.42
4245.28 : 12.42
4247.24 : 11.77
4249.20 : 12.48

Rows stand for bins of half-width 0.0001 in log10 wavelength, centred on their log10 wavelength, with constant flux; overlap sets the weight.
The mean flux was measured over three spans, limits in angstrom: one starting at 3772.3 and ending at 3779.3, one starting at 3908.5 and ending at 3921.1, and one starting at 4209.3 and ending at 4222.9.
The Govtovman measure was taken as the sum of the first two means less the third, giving 9.4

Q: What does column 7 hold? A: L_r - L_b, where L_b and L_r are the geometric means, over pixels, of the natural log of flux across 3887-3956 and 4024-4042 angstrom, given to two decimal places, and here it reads 0.29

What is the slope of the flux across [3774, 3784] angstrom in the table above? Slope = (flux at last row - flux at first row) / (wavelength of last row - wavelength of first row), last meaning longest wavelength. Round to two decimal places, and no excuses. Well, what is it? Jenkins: 0.38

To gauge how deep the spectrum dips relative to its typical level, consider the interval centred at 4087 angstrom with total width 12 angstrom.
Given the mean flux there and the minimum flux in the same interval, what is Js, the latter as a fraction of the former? 0.98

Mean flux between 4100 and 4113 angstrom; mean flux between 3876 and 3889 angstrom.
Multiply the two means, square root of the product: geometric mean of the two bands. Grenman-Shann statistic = 10.3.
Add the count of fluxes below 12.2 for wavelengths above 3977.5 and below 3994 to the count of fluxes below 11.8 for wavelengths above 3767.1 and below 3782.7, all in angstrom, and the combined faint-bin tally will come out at 10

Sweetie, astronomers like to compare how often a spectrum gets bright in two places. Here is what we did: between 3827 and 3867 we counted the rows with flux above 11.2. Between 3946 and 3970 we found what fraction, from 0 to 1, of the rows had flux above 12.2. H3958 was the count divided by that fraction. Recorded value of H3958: 156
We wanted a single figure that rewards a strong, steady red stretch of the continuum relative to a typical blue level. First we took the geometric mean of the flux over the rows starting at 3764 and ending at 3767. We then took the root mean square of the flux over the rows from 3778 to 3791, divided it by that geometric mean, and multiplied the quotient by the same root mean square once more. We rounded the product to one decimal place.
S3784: 13.9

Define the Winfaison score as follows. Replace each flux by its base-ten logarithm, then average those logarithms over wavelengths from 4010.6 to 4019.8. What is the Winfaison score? 1.10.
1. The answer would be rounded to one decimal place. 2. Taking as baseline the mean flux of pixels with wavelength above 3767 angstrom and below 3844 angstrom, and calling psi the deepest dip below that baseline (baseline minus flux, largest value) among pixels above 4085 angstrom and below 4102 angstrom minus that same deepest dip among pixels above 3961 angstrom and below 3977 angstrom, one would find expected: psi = -4.3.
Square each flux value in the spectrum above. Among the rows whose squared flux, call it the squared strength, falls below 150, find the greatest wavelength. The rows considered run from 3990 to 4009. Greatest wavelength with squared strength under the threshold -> 4007.81 angstrom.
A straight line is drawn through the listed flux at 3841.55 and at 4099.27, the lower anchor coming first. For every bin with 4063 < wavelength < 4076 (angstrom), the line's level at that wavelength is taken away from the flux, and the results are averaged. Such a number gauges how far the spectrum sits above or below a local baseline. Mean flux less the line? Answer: 2.0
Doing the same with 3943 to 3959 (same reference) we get 1.3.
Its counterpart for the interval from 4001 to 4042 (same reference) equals 2.2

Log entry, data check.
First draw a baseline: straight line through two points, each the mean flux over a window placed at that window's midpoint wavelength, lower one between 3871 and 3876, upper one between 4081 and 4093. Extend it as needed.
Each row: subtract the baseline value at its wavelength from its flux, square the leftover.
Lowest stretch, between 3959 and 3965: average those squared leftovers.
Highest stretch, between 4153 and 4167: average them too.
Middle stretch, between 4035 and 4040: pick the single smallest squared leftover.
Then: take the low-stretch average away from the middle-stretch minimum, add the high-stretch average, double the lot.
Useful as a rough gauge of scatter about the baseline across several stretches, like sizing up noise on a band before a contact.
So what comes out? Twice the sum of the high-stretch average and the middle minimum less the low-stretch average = -9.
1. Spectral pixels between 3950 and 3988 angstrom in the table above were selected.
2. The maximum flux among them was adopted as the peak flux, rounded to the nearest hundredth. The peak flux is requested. 13.19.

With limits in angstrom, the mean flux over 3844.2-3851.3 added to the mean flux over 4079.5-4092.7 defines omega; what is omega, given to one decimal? 23.7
